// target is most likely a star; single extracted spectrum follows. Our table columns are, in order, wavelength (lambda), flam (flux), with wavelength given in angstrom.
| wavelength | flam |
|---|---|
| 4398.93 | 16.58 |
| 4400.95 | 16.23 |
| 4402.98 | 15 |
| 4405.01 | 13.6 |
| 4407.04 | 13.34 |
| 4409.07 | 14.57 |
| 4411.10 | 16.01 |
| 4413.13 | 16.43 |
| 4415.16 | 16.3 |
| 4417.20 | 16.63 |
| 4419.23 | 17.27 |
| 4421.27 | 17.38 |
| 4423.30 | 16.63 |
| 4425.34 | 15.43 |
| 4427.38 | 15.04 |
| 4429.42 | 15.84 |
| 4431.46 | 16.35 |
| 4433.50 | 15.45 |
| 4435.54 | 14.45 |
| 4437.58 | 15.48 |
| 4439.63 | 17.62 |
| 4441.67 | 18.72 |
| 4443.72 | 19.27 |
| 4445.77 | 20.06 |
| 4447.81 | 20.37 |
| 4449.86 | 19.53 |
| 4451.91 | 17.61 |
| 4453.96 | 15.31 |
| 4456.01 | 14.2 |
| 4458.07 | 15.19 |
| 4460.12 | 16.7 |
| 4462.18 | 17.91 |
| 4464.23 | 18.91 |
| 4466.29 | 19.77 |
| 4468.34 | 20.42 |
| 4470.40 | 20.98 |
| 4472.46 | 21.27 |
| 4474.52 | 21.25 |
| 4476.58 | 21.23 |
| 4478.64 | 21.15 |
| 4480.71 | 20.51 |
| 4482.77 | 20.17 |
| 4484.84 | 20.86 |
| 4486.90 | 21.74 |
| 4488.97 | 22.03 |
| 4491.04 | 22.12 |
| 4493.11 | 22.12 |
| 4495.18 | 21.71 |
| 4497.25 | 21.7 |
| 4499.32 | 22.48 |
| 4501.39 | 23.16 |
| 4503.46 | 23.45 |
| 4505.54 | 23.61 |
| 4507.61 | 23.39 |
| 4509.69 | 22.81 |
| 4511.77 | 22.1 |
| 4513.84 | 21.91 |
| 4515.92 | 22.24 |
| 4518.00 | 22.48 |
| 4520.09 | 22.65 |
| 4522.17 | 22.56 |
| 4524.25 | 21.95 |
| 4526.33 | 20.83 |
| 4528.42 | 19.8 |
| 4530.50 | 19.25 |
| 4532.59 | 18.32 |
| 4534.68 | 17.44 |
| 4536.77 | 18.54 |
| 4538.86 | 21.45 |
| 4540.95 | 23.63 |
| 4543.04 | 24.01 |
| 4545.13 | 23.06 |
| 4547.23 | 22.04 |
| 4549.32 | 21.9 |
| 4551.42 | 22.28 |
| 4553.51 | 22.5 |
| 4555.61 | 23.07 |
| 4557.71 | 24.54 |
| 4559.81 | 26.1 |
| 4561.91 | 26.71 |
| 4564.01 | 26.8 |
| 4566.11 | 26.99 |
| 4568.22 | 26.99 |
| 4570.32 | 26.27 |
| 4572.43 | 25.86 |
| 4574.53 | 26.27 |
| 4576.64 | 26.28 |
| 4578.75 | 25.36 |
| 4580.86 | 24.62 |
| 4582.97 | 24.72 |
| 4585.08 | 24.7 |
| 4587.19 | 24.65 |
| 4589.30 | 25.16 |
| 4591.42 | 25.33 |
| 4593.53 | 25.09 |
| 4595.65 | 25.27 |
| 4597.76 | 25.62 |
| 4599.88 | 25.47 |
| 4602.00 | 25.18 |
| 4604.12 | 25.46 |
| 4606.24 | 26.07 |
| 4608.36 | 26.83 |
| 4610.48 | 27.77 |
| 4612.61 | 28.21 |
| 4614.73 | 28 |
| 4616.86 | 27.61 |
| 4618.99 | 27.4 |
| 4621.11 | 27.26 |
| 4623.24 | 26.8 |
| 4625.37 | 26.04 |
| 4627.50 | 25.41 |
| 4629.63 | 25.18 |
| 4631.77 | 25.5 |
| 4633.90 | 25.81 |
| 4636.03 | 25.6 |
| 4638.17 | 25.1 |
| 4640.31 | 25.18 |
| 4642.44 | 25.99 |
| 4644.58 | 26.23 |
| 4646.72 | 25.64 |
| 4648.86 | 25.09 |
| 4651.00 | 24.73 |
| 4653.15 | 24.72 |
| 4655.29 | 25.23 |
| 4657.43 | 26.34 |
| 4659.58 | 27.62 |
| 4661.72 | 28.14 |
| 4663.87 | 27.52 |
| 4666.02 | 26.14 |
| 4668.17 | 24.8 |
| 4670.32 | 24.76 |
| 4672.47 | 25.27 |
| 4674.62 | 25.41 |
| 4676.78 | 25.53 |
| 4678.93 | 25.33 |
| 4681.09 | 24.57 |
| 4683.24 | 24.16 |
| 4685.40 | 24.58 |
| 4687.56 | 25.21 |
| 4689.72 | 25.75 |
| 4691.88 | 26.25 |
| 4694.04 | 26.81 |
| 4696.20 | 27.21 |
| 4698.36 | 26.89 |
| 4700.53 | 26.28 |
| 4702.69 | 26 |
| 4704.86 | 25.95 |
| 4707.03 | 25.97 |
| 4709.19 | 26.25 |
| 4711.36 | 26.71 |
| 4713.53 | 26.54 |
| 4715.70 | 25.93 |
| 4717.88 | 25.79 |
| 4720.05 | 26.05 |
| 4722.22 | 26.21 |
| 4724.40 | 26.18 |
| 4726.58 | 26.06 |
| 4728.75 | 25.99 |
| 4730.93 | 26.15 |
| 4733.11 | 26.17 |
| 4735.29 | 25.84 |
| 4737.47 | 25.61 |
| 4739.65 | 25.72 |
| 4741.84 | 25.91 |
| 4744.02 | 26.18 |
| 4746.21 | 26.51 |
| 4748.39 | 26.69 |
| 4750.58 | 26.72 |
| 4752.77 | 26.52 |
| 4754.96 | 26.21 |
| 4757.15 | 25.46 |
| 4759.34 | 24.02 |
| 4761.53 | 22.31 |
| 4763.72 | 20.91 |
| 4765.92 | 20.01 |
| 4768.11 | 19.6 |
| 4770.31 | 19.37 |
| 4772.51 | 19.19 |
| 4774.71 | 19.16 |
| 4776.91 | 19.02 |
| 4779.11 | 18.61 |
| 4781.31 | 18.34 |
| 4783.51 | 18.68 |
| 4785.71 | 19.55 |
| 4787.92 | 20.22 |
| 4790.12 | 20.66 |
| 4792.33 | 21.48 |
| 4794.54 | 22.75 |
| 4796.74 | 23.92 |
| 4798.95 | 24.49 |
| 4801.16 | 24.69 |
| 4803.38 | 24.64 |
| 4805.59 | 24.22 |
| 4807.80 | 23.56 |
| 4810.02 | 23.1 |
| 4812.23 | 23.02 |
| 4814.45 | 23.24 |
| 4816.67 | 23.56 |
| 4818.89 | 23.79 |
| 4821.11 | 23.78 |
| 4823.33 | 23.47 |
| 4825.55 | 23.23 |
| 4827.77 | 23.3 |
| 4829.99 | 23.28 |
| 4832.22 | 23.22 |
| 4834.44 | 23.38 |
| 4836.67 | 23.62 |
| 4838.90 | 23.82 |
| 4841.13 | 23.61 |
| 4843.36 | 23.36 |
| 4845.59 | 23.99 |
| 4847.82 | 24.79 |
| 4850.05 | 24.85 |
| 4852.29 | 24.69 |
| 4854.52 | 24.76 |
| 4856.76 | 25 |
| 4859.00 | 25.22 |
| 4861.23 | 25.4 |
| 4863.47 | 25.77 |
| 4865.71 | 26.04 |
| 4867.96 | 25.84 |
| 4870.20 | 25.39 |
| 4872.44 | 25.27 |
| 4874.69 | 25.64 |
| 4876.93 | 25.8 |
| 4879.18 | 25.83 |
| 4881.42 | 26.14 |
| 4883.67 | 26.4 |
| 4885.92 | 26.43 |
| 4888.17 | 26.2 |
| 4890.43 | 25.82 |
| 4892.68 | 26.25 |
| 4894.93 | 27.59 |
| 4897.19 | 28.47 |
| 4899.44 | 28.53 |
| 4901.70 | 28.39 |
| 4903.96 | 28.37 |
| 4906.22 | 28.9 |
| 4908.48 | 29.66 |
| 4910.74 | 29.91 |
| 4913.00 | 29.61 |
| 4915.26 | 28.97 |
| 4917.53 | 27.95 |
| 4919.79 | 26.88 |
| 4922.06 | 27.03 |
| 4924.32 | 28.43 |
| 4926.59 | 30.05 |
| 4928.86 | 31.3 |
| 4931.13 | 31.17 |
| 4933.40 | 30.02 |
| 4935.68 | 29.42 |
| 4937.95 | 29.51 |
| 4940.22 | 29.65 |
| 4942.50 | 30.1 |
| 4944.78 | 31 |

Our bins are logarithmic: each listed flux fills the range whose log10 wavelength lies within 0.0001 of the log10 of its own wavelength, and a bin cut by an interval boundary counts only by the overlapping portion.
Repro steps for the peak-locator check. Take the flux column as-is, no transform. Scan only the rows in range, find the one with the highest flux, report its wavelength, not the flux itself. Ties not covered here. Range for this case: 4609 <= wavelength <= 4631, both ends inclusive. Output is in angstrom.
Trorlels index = 4612.61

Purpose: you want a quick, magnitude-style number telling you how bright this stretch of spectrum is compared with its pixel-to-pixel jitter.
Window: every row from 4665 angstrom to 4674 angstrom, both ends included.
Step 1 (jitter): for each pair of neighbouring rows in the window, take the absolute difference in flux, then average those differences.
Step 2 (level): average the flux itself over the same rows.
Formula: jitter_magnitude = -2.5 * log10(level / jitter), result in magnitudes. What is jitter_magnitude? -4.01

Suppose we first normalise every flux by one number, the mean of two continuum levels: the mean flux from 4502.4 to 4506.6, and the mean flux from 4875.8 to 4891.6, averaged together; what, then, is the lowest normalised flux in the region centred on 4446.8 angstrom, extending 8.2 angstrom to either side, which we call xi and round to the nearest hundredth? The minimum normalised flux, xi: 0.62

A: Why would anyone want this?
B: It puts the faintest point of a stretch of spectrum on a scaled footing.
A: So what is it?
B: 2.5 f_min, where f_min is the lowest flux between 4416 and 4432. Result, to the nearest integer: 38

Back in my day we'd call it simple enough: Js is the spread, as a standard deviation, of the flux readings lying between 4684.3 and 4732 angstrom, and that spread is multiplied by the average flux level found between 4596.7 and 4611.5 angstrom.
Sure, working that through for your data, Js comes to 14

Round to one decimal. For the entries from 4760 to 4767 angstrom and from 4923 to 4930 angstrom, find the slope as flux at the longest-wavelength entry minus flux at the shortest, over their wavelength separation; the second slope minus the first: 1.2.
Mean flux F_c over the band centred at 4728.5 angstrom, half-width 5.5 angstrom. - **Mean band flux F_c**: 26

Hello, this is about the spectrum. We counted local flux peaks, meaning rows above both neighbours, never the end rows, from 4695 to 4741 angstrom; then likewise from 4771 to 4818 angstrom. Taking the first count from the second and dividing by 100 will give -0.020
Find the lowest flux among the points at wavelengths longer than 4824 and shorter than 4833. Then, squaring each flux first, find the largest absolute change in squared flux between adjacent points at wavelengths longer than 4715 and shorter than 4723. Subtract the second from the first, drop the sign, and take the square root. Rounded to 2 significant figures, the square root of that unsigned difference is 3.1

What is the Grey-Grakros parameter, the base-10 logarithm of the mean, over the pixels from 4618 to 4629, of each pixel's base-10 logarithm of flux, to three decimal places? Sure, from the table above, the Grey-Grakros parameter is 0.154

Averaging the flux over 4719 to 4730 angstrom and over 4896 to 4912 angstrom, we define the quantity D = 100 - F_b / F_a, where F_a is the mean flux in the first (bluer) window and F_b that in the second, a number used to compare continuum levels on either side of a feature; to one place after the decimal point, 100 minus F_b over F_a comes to 98.9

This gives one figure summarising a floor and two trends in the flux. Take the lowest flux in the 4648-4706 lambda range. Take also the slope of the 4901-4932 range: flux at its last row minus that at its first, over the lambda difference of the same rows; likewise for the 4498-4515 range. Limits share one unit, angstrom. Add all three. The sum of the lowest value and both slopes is 24.2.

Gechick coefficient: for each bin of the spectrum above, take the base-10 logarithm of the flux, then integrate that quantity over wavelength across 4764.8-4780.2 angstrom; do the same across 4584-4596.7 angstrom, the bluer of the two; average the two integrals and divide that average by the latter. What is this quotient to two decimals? 1.06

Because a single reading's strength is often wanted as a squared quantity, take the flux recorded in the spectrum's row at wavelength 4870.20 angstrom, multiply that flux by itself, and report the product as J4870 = 645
